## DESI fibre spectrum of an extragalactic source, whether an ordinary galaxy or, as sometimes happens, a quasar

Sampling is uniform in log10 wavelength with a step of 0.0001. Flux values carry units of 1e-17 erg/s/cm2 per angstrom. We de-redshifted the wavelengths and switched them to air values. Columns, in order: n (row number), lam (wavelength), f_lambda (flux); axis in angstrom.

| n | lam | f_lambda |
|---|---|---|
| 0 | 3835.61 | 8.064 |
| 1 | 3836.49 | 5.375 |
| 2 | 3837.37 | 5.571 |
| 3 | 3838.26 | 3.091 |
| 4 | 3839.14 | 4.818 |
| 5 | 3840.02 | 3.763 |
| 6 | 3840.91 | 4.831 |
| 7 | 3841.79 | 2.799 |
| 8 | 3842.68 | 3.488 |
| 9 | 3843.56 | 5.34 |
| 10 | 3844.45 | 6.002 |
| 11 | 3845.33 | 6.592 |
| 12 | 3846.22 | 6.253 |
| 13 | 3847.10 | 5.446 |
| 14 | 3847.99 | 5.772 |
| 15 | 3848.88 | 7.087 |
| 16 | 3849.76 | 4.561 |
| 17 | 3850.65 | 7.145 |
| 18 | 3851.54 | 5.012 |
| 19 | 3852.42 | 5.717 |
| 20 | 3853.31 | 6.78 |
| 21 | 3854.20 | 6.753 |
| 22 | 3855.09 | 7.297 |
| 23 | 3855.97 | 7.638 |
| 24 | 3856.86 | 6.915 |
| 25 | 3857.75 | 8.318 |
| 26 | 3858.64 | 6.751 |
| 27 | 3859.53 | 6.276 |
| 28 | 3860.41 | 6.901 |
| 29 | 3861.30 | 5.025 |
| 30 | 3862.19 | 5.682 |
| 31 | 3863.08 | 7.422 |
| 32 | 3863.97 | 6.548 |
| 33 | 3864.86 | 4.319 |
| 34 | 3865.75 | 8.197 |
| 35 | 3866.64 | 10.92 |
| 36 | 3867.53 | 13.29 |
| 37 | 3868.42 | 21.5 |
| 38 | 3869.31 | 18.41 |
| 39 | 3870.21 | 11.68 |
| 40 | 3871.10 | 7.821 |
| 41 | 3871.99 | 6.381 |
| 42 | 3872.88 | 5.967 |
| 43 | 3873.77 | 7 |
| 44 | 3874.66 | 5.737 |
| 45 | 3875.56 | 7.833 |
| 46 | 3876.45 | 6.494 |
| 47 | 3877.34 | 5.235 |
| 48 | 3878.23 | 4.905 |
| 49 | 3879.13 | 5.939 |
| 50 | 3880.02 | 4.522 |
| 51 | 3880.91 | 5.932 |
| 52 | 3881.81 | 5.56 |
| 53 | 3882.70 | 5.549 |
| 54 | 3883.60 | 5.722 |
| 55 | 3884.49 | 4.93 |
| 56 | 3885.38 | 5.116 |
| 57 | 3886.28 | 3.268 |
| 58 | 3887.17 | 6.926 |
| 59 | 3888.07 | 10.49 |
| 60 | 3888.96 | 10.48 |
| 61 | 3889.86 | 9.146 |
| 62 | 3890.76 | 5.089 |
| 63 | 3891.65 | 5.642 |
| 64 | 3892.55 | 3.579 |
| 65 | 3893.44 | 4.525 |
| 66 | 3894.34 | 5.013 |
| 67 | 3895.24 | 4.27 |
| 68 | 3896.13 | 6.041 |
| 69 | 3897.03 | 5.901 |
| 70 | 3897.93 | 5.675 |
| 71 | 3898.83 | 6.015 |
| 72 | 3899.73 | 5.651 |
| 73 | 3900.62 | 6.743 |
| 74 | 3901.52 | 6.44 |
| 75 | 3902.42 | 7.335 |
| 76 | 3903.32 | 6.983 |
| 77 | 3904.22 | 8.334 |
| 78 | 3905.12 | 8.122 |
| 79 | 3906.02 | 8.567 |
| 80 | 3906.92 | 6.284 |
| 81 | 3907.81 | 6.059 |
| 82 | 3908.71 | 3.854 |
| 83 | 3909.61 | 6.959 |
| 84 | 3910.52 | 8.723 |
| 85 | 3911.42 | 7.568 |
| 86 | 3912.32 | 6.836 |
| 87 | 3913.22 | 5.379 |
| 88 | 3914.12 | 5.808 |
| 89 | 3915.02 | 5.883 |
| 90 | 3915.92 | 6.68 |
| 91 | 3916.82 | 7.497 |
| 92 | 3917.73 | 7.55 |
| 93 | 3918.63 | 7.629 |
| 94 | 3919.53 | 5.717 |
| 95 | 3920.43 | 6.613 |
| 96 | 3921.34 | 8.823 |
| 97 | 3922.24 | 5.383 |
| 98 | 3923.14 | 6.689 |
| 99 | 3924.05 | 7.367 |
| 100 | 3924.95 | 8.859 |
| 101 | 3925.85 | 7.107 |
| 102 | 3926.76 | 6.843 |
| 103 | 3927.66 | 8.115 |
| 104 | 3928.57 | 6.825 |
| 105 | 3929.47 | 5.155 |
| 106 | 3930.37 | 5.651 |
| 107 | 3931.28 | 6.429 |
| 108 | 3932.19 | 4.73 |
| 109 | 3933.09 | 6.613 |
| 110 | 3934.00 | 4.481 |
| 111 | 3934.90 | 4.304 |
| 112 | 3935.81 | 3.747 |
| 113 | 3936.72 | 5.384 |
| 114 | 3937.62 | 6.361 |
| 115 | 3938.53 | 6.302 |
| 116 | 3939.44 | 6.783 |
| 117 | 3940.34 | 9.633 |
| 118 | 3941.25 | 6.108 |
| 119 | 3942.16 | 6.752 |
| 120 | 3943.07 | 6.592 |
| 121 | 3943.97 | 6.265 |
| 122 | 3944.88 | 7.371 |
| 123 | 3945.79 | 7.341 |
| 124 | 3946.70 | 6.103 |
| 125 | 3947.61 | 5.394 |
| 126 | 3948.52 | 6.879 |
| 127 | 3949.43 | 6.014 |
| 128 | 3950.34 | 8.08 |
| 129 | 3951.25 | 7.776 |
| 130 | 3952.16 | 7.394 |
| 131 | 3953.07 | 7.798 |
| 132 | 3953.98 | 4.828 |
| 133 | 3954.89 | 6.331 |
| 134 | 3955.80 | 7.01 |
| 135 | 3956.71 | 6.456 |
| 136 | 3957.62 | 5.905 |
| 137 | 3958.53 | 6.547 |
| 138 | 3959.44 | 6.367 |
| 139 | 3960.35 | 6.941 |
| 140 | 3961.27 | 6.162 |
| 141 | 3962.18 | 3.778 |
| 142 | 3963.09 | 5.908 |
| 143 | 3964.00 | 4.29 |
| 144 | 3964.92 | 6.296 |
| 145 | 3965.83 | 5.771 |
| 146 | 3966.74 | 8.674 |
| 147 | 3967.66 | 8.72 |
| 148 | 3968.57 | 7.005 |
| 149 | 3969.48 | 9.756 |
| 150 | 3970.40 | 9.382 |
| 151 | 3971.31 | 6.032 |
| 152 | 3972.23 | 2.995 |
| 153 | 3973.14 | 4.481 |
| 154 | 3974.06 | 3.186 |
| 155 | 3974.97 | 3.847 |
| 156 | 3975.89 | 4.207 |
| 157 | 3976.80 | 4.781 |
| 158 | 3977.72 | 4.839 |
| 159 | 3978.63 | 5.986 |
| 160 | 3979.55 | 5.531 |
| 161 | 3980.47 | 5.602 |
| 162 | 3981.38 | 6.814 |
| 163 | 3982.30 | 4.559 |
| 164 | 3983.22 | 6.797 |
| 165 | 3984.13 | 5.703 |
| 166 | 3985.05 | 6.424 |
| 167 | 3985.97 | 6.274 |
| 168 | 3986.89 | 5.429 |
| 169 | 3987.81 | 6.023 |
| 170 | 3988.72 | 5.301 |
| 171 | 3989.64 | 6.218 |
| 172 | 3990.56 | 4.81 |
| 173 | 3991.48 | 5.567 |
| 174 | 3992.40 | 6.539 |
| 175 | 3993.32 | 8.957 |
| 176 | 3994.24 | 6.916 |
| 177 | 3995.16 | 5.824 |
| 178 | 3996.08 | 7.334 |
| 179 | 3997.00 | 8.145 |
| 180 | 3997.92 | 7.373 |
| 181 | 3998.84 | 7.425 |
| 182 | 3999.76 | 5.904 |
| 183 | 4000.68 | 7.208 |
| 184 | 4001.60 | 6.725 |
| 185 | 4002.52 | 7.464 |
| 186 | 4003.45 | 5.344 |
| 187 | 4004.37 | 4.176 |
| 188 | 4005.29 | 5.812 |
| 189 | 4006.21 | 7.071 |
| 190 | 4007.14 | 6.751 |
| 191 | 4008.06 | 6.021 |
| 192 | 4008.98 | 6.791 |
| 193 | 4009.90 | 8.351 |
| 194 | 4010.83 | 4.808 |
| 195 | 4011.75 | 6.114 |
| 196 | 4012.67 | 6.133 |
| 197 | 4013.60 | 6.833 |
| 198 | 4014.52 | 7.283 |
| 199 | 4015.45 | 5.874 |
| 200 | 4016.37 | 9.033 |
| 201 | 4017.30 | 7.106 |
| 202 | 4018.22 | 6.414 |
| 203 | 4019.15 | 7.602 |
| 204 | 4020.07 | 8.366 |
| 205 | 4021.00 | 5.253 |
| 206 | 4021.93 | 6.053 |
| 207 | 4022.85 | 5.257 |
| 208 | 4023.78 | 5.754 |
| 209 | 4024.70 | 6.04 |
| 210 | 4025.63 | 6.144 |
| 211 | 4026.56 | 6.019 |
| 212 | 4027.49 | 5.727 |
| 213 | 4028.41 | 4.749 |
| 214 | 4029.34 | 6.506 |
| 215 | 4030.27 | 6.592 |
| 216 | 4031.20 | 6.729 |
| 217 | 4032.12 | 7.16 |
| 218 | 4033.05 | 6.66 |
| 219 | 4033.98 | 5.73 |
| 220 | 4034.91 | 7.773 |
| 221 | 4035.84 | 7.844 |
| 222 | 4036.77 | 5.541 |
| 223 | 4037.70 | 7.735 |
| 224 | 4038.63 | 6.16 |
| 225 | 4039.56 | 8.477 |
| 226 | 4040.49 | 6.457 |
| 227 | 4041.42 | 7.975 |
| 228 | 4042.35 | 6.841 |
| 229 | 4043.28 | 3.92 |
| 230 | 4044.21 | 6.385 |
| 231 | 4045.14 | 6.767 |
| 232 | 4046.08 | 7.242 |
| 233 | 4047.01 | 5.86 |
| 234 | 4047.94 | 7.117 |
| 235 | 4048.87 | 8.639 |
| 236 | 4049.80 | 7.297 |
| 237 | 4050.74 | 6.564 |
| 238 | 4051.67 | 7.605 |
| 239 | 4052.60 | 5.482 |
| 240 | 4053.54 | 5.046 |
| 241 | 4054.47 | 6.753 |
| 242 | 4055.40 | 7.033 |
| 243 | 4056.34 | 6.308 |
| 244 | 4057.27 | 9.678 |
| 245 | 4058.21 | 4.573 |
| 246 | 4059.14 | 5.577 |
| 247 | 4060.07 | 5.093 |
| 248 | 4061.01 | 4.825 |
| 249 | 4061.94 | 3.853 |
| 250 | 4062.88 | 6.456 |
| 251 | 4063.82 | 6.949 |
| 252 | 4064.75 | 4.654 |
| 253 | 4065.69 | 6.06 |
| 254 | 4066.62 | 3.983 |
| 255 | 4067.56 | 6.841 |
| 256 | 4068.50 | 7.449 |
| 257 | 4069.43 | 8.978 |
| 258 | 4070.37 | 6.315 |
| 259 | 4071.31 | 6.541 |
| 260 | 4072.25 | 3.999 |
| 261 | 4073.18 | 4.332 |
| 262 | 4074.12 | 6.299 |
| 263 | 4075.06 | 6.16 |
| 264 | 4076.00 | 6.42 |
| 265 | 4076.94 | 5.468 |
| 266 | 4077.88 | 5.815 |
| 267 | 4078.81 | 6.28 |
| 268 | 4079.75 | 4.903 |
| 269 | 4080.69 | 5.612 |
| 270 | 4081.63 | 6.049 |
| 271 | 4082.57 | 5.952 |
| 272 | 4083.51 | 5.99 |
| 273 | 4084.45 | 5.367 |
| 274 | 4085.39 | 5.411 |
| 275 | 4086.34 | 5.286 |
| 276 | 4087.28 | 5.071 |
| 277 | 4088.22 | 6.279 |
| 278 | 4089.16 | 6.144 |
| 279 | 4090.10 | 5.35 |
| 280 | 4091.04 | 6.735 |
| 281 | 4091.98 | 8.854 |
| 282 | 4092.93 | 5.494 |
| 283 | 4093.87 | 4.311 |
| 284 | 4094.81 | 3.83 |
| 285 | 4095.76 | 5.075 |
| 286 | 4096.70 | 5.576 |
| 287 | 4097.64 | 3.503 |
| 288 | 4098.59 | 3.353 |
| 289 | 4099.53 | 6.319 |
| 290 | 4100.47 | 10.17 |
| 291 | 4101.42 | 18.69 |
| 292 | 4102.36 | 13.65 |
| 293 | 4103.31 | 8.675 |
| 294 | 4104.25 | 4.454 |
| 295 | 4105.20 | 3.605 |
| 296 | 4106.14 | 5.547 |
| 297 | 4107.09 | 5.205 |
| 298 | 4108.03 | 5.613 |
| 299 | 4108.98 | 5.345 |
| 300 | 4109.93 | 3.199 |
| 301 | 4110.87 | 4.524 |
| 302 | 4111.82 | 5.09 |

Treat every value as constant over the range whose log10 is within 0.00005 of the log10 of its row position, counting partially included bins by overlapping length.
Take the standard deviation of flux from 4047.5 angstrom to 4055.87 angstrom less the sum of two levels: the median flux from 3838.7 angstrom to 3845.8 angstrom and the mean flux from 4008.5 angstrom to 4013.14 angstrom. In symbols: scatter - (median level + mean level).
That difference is -10.2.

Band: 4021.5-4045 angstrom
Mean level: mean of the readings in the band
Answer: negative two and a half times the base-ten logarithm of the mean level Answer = -2.02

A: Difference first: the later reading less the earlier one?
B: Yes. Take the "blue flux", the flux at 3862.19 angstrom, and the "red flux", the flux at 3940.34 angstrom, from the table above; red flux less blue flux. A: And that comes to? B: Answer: 4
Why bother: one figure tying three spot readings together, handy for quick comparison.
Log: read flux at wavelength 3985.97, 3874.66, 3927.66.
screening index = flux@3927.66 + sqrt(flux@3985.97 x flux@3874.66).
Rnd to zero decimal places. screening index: 14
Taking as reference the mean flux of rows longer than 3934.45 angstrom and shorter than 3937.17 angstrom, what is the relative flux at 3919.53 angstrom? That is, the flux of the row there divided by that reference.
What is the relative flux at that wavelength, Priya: 1.3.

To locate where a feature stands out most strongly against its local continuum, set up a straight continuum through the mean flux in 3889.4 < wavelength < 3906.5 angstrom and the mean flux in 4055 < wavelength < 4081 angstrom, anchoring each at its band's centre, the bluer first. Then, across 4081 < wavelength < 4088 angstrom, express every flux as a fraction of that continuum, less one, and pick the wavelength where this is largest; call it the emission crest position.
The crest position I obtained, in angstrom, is 4081.63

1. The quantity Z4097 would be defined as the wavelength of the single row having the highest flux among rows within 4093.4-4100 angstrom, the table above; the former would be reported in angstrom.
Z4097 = 4099.53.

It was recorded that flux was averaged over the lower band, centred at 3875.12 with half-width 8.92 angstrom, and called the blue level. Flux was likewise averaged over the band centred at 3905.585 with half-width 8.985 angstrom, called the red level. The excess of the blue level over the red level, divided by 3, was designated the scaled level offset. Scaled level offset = 0.55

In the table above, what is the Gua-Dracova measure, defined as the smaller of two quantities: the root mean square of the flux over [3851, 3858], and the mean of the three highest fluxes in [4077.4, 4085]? 6.11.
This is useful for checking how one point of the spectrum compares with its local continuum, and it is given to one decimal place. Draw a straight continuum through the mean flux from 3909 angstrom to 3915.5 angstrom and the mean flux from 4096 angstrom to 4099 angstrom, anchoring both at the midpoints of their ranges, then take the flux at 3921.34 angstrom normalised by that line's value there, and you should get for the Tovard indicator 1.3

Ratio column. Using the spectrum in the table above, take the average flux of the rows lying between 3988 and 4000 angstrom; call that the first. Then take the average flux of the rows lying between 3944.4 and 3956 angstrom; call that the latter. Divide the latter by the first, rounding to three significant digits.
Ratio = 1.02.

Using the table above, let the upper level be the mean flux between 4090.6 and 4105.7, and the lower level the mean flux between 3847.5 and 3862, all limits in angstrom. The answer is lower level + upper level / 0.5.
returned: 20.5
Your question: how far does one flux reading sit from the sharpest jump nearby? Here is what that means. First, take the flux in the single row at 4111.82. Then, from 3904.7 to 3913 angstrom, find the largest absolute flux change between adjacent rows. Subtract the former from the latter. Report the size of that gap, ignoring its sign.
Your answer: 2.0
